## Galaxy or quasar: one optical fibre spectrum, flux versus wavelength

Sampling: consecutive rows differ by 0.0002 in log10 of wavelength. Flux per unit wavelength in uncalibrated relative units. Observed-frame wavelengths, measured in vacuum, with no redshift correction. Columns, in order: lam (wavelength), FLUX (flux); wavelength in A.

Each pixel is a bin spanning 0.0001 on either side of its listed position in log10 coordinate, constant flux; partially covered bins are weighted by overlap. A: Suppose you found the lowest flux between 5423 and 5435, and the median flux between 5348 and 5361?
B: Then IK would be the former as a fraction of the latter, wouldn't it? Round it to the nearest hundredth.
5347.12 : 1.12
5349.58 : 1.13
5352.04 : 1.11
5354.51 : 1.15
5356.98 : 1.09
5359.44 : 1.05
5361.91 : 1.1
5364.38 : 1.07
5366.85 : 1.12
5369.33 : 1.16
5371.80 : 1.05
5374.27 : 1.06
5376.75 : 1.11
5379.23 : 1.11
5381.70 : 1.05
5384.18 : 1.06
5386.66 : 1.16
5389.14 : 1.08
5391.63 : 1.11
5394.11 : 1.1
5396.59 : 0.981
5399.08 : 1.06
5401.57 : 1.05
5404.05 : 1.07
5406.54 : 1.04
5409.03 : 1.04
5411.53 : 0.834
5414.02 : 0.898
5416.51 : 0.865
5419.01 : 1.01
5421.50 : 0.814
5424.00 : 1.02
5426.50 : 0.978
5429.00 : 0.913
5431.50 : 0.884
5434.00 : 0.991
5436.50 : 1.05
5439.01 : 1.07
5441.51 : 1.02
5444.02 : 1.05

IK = 0.80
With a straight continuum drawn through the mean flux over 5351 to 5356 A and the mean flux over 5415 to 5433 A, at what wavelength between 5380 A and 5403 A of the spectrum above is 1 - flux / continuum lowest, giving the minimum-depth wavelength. 5386.66 A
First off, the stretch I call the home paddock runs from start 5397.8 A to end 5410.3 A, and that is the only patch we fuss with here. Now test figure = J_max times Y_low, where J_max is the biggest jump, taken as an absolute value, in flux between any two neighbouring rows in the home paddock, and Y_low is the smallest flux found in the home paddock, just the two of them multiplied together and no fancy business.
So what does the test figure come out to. 0.031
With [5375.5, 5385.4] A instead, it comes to 0.063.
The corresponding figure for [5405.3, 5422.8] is 0.168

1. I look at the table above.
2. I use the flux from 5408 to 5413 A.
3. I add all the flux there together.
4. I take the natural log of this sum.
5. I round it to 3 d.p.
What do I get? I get 0.628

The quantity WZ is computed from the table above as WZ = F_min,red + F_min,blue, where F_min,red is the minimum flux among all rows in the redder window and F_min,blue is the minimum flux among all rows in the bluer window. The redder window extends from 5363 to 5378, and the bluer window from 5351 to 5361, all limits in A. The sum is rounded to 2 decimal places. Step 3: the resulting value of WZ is 2.10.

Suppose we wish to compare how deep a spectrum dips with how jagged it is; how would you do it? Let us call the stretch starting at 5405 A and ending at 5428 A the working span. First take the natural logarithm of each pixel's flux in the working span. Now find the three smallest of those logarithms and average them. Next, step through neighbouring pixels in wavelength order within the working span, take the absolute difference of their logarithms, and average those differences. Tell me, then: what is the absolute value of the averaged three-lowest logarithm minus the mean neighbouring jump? 0.299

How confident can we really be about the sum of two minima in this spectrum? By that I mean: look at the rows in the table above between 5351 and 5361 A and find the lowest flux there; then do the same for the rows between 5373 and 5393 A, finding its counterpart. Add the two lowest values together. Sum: 2.10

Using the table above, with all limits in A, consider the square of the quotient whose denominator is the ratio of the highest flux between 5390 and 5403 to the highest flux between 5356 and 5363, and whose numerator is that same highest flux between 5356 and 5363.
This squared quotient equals 1.19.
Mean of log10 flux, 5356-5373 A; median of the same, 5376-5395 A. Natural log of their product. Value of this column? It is -6.4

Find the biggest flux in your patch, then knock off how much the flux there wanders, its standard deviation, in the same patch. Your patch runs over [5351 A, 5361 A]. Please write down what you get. 1.11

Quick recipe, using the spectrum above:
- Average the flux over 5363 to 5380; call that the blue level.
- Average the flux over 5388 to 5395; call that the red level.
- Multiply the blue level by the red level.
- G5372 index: 1.20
